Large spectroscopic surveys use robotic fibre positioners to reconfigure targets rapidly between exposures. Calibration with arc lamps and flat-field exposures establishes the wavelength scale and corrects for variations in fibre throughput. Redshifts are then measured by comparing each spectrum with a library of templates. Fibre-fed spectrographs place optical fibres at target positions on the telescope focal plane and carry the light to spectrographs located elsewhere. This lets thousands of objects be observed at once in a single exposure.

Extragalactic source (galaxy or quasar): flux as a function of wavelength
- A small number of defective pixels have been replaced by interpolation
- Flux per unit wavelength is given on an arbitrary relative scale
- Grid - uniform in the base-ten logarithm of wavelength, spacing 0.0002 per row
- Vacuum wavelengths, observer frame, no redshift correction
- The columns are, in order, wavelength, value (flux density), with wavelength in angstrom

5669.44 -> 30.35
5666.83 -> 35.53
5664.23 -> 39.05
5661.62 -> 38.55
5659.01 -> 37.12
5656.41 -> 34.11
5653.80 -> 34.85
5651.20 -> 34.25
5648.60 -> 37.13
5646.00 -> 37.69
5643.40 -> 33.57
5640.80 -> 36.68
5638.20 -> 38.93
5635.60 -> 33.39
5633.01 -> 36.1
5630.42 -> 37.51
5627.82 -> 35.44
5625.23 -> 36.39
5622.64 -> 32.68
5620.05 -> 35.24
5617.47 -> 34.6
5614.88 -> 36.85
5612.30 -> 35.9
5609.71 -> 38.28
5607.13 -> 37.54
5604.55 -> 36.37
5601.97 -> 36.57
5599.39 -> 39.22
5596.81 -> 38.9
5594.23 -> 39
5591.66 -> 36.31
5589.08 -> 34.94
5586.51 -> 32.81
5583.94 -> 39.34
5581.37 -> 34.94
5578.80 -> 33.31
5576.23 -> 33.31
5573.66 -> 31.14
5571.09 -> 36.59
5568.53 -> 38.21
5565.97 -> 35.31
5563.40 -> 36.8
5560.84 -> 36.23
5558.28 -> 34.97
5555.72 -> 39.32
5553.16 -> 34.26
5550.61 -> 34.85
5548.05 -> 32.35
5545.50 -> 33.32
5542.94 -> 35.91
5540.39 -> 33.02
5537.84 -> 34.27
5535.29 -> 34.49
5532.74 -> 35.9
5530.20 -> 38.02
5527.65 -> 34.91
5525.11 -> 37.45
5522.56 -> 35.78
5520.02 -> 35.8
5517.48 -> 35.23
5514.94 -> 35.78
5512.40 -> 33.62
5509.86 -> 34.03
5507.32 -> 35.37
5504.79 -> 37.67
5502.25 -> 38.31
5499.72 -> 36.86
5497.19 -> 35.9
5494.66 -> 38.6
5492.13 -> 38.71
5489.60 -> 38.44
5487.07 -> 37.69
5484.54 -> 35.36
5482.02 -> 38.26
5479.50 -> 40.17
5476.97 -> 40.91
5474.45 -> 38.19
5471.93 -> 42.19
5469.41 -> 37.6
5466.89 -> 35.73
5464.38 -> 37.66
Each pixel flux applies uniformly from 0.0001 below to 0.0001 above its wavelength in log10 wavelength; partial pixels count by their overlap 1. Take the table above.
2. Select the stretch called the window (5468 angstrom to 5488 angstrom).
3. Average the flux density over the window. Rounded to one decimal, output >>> 38.8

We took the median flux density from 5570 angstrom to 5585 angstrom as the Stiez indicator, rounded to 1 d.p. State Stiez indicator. 34.1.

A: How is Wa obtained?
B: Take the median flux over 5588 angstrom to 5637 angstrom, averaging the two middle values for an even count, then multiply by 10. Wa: 364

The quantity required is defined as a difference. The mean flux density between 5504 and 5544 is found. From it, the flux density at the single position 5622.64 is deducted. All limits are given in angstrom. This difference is 3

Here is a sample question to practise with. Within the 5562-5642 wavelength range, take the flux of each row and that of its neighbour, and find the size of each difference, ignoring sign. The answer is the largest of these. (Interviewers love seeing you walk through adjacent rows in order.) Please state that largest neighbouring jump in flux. 6.5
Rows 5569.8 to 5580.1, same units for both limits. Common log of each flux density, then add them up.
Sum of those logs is 6.10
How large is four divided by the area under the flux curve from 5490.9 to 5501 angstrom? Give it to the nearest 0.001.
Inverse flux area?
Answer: 0.011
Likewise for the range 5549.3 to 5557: 0.014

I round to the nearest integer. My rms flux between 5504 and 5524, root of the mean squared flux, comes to 35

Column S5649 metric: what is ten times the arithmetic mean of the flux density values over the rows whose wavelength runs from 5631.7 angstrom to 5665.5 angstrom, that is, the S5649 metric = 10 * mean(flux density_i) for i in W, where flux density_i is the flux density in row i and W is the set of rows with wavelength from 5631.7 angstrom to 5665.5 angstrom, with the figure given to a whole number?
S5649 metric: 363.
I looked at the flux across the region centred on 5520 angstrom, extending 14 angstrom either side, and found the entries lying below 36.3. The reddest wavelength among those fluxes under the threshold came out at 5532.74 angstrom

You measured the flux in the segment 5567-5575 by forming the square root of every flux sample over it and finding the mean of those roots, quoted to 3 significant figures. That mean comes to 5.94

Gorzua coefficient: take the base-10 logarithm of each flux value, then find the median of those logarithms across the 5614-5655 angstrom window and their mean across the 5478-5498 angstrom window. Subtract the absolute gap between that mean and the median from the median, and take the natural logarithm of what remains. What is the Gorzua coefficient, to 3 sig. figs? 0.424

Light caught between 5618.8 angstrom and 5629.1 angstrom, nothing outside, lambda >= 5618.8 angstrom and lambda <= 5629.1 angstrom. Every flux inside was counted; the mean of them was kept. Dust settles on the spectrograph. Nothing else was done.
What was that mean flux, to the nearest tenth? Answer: 34.9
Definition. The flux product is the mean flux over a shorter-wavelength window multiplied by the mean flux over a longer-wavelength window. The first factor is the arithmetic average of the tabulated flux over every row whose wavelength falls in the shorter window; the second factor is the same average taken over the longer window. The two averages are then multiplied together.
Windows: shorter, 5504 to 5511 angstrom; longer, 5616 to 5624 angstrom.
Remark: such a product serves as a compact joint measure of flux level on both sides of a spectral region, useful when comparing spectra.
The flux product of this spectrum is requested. 1220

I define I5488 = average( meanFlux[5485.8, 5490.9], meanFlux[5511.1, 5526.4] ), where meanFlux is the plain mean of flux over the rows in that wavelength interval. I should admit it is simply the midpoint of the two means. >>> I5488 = 36.8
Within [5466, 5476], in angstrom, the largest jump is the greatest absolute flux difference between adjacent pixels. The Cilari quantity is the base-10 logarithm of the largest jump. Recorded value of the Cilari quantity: 0.662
